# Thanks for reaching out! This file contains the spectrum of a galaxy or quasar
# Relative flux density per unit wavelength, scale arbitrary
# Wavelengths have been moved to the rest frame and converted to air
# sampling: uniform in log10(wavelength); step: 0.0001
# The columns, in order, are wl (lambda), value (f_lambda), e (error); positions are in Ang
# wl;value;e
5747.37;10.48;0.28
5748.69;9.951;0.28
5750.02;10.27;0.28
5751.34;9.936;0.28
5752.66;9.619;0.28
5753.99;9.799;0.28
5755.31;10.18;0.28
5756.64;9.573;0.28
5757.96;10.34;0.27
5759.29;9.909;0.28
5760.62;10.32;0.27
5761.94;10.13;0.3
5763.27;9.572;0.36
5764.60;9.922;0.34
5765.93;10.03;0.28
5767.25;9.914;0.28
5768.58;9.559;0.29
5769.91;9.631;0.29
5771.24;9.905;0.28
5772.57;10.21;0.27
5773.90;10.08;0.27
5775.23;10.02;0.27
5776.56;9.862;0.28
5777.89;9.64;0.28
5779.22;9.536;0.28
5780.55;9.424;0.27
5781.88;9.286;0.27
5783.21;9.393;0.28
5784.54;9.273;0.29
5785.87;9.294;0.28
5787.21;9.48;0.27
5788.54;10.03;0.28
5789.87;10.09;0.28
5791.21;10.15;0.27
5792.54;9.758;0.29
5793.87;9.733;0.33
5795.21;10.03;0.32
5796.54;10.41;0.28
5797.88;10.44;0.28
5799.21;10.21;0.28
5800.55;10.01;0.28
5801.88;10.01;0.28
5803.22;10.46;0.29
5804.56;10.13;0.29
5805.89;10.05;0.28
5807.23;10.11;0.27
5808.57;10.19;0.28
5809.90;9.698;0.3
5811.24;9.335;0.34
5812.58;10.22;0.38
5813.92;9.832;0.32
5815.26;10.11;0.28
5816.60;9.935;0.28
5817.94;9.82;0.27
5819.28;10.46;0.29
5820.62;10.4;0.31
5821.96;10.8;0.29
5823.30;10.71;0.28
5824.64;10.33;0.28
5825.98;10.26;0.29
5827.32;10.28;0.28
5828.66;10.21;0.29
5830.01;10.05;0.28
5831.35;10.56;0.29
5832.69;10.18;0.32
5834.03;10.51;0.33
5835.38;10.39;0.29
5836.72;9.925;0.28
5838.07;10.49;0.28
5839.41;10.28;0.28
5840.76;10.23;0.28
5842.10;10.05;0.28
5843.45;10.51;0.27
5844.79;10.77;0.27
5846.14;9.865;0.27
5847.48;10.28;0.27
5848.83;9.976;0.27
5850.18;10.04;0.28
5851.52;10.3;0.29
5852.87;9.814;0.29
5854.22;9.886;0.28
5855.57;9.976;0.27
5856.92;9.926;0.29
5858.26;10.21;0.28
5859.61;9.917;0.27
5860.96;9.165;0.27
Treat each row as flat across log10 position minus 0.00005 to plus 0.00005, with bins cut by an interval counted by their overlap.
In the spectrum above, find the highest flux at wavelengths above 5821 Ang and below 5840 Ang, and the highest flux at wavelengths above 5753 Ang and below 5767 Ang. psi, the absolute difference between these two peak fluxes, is 0.46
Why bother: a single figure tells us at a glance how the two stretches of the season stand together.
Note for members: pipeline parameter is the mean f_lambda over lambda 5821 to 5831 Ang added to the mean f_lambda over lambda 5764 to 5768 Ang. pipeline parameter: 20.3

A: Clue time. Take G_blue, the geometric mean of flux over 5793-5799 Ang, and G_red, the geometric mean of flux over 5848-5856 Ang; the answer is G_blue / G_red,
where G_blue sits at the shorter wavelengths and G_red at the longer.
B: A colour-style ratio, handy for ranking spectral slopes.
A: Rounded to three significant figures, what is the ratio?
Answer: 1.02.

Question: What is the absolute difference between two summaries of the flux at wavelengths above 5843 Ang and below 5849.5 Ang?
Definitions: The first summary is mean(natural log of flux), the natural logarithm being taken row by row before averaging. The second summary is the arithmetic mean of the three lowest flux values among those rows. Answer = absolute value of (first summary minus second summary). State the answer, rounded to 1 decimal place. 7.7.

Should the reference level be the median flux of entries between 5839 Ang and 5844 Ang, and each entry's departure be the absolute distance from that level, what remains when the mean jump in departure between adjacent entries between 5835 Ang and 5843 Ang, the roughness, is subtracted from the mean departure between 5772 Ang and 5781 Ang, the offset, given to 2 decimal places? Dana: 0.29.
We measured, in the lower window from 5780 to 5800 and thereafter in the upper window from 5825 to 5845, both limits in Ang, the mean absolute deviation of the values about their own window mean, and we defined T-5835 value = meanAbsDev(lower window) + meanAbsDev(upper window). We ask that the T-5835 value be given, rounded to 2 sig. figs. 0.55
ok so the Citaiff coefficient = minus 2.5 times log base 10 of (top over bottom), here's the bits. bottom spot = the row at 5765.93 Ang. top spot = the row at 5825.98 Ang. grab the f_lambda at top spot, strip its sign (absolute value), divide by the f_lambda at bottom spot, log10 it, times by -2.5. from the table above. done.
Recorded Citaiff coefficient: -0.025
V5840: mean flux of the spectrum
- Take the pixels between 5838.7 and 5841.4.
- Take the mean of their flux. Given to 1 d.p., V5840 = 10.3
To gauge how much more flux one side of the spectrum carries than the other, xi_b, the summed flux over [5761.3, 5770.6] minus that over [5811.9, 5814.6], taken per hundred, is 0.5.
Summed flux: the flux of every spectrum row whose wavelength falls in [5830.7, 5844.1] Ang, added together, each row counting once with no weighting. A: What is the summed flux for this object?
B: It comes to 103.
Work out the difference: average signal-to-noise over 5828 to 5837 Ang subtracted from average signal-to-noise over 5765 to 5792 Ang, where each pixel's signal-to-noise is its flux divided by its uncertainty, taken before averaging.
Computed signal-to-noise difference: 0.4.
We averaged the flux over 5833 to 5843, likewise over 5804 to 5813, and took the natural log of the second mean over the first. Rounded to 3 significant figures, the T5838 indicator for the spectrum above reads -0.0303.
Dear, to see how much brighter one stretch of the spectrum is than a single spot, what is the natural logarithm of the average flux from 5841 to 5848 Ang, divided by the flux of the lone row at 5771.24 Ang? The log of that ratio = 0.039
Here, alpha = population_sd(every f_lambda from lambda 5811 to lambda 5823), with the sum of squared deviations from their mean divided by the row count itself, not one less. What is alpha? 0.41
